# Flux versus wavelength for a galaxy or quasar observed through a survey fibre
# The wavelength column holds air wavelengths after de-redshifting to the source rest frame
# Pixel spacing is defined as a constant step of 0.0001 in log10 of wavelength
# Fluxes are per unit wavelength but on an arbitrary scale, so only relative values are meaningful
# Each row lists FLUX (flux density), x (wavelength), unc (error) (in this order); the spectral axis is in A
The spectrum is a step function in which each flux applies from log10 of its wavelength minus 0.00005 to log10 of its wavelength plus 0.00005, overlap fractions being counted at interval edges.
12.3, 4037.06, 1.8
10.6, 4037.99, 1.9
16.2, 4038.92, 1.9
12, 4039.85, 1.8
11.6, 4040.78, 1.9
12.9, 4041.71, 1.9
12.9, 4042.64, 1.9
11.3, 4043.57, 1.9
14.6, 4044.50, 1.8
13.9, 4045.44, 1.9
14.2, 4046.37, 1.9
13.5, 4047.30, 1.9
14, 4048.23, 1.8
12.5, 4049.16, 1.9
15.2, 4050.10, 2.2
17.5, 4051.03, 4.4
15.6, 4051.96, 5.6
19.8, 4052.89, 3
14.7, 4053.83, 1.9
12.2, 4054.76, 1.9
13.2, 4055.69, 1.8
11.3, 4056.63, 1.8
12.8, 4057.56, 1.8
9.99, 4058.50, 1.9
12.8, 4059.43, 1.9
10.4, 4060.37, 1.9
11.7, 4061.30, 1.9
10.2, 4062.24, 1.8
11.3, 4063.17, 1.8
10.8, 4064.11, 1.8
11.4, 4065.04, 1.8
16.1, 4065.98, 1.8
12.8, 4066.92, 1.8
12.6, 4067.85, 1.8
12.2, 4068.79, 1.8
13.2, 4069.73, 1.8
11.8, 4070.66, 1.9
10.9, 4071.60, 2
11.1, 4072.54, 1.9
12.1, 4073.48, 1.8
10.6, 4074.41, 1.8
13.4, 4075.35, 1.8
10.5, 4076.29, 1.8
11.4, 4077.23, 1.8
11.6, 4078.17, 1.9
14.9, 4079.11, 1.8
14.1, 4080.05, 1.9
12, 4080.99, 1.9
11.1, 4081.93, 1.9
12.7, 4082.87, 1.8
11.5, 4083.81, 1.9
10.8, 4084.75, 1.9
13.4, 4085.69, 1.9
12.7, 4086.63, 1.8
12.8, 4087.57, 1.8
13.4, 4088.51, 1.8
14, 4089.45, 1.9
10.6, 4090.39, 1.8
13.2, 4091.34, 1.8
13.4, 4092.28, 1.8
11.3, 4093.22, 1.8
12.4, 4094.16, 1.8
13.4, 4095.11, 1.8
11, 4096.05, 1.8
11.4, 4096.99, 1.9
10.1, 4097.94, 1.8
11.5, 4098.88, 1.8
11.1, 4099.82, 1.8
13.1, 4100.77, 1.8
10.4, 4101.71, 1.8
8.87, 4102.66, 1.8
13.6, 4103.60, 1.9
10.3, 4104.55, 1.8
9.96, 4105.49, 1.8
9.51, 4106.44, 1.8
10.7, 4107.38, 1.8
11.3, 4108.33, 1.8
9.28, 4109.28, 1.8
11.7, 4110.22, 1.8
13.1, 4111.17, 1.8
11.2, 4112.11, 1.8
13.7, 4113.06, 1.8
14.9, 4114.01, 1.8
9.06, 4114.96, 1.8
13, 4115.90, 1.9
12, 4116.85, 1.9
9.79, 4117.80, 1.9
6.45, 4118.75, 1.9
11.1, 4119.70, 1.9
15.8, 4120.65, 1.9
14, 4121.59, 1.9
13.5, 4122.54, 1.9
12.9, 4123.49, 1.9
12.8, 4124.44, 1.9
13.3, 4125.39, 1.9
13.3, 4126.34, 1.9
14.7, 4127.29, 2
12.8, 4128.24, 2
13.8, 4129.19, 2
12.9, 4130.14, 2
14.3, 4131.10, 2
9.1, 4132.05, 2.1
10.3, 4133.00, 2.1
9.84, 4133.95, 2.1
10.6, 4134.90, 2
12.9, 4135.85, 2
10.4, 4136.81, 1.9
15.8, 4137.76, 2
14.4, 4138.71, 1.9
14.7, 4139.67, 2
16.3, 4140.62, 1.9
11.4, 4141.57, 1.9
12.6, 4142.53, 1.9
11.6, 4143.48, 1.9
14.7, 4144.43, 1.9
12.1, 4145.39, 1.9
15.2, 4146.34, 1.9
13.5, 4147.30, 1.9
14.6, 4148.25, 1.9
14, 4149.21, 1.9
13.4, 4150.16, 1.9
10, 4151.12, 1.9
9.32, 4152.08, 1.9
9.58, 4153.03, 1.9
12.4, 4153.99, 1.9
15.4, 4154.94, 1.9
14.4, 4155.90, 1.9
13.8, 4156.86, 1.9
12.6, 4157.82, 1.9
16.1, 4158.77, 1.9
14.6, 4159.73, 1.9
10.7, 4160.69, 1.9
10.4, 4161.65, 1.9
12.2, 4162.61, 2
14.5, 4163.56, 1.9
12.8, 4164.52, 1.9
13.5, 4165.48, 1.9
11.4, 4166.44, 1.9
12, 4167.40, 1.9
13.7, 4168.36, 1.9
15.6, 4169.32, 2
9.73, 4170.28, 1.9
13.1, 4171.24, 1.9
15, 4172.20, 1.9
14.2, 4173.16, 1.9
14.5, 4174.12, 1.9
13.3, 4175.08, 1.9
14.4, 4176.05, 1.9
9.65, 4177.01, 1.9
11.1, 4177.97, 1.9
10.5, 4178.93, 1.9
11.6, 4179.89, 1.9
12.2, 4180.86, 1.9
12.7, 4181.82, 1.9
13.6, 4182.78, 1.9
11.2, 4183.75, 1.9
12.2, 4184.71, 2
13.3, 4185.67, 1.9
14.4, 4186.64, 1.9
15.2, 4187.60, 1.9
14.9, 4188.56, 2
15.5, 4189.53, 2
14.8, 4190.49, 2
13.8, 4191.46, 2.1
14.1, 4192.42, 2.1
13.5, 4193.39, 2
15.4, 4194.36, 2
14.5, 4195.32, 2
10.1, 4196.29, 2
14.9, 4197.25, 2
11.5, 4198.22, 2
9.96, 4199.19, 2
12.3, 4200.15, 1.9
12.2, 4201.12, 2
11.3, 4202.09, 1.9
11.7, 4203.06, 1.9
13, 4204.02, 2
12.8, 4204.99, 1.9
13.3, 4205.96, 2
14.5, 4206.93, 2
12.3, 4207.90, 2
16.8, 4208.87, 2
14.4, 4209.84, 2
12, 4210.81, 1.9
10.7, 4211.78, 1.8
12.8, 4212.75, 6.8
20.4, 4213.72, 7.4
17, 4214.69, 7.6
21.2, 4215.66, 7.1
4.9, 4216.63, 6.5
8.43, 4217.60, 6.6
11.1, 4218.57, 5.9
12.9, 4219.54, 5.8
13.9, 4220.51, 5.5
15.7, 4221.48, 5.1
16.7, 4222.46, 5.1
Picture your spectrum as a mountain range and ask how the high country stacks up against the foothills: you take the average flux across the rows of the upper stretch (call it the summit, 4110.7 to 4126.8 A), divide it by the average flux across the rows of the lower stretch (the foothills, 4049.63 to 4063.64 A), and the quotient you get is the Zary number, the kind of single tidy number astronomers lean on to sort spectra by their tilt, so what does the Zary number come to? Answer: 0.93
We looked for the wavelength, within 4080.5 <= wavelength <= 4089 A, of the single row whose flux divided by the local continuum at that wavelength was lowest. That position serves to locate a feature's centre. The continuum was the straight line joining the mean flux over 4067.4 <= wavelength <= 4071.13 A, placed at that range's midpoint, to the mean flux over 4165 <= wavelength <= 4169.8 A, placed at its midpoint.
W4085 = 4084.75 A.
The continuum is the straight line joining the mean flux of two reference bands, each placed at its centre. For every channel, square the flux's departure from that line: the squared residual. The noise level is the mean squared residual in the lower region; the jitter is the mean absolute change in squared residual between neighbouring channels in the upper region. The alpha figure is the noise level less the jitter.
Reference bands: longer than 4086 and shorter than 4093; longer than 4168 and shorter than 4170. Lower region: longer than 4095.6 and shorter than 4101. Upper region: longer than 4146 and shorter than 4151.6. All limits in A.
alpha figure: 0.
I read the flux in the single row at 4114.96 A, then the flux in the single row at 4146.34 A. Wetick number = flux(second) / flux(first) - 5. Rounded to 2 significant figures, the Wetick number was -3.3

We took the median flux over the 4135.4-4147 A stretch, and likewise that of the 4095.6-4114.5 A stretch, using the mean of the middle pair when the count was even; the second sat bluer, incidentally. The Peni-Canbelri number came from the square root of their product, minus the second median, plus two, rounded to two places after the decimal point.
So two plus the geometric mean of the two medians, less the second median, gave 3.19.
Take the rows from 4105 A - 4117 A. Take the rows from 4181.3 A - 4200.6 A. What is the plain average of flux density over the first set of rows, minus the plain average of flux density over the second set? -1.9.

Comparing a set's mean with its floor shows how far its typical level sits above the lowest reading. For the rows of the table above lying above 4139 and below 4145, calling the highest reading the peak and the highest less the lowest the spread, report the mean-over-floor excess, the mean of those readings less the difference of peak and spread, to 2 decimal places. 2.15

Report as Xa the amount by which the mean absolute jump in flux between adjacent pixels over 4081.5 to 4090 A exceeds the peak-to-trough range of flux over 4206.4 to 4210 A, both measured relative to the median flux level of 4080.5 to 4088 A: -3.5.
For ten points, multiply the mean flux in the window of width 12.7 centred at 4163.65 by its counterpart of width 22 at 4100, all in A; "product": 149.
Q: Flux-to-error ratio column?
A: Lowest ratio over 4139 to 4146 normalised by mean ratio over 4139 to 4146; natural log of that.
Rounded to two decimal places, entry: -0.15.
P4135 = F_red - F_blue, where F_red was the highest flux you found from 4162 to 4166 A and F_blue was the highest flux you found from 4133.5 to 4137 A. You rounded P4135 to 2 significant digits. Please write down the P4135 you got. 1.6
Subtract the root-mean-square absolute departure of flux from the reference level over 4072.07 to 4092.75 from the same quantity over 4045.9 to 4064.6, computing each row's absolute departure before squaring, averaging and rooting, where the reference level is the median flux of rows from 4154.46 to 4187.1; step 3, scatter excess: 0.9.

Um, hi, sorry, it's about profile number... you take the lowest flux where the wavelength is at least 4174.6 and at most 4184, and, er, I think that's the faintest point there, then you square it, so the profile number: 93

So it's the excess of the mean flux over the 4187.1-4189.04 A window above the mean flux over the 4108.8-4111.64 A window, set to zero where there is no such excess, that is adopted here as 3.7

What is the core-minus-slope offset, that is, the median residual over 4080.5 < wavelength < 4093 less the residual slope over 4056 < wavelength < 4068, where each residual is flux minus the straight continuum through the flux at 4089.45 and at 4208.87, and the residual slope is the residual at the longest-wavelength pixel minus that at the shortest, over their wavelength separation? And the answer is -1.2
